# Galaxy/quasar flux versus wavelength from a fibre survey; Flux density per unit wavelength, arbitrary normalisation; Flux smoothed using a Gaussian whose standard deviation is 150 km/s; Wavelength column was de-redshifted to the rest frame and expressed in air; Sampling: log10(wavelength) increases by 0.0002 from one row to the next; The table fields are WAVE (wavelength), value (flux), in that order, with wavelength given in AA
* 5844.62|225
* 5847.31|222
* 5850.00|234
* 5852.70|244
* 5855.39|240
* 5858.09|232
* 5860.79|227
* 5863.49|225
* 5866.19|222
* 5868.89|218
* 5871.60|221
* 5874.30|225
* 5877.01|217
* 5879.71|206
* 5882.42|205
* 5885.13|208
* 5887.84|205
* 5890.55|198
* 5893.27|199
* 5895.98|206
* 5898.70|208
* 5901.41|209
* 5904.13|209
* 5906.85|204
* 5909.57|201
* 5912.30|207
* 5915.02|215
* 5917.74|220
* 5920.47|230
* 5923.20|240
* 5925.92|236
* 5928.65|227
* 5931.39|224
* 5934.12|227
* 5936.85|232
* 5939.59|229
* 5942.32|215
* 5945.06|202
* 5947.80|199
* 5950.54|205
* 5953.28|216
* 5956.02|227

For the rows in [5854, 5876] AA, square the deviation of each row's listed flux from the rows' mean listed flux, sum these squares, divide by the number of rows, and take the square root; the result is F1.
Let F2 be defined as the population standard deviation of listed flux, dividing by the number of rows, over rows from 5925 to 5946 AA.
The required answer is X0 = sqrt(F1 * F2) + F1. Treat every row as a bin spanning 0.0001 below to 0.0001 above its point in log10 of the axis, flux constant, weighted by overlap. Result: 14.6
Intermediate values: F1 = 7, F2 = 10.1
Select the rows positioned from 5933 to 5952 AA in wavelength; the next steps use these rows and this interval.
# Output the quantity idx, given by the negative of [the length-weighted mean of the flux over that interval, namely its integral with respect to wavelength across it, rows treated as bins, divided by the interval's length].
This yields -215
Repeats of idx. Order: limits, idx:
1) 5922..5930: -234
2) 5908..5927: -221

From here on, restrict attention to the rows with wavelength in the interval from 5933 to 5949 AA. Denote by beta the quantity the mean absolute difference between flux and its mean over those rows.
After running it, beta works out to 12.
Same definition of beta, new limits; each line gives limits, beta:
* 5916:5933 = 6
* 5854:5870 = 6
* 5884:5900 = 4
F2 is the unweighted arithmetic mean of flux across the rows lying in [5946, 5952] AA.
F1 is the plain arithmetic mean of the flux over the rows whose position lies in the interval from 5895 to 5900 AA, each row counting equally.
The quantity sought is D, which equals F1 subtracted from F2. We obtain -5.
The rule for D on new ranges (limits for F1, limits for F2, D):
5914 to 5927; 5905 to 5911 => -26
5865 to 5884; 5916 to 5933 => 13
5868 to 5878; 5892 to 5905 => -14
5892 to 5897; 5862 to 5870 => 19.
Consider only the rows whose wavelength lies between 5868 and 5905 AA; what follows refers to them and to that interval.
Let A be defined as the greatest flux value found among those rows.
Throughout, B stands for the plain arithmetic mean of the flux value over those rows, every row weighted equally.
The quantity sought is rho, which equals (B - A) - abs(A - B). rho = -31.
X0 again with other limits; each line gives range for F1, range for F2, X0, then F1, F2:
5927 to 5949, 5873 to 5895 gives 21.9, 12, 8.5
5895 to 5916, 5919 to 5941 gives 8.2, 4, 4.9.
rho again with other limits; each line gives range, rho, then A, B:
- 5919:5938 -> -18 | 240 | 231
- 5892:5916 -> -17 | 215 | 206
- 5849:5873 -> -30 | 244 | 229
